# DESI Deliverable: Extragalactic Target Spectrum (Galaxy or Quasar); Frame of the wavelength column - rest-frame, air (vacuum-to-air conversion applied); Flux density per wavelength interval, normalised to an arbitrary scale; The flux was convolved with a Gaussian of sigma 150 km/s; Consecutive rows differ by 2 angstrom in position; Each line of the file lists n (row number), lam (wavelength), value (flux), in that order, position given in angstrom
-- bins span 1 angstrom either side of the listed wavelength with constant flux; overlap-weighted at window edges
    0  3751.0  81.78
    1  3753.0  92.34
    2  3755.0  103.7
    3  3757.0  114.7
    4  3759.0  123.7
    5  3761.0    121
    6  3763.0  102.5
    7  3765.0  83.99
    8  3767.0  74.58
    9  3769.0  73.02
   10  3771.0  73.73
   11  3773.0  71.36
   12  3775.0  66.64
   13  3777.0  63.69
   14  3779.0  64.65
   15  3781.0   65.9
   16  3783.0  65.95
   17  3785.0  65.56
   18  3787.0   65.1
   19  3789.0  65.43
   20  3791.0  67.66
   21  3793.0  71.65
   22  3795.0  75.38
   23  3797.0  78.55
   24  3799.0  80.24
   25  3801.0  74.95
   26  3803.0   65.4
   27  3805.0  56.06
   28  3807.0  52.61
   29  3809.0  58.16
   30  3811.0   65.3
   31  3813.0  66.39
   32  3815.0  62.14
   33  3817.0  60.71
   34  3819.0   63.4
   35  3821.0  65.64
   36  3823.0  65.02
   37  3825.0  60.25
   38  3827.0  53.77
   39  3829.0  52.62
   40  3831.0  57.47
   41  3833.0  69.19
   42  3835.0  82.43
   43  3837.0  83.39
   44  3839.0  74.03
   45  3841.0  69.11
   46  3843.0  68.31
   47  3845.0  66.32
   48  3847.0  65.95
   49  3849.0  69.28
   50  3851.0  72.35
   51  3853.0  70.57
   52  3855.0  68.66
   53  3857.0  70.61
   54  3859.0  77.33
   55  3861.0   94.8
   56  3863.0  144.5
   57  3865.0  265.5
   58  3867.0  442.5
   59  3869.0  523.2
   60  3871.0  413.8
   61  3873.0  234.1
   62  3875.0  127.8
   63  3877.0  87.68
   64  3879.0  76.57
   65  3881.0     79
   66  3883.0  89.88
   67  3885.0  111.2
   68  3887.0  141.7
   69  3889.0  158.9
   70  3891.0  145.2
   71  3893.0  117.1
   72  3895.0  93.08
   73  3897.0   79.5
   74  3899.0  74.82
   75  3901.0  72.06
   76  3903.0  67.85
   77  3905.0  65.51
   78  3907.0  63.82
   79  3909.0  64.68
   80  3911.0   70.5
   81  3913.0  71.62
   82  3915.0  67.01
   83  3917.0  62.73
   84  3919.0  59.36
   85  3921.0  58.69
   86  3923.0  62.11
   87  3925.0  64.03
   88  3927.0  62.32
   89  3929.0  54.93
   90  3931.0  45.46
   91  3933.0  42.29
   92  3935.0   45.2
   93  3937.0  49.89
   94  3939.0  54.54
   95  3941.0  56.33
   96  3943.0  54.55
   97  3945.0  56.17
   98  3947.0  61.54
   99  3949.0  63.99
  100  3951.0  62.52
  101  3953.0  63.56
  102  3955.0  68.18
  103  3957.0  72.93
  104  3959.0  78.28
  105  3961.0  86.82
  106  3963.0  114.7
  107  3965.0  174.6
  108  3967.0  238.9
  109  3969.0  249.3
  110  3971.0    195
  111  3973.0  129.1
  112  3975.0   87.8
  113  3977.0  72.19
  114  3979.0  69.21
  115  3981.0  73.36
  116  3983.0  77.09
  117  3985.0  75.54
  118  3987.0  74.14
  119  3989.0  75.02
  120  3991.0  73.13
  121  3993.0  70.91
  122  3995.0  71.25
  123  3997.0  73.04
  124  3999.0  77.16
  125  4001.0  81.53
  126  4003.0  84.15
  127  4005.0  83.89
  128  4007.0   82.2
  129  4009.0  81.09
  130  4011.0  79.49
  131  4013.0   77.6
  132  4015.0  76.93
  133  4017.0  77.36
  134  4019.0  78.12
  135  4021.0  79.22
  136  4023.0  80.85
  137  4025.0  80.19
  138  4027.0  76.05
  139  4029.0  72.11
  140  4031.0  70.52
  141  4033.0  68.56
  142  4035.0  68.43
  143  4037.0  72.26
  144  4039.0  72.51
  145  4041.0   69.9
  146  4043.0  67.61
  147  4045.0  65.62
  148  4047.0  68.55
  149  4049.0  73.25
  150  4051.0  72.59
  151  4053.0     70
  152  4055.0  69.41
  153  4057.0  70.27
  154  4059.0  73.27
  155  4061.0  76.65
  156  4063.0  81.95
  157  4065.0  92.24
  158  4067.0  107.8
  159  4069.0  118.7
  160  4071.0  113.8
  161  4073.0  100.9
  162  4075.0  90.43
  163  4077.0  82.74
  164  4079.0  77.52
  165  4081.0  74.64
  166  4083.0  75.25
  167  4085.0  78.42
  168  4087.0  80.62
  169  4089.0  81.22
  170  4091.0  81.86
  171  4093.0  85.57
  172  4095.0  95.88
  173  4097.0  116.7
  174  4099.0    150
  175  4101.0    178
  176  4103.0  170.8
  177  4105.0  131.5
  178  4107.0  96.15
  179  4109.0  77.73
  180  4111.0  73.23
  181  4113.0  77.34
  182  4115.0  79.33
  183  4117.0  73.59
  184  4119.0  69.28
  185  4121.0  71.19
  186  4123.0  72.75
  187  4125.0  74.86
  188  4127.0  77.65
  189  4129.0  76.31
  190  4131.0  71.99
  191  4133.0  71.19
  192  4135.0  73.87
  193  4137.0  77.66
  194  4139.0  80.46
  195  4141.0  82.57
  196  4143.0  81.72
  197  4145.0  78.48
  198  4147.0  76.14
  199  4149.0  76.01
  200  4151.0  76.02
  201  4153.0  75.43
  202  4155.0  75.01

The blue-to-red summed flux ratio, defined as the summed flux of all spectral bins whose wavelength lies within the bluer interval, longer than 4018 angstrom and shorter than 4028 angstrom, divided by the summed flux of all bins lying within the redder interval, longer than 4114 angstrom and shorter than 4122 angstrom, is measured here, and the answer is 1.3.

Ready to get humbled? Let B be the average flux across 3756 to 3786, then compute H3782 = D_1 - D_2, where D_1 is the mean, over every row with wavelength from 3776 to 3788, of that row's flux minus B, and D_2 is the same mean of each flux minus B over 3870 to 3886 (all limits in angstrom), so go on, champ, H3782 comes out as -87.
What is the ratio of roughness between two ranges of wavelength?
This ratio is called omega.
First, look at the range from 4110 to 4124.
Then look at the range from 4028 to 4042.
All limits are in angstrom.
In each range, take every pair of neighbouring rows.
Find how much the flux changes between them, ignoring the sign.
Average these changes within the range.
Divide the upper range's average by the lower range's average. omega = 1.9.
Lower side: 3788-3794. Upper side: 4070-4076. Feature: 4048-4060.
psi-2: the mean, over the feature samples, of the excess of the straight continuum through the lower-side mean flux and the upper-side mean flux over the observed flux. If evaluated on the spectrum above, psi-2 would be 28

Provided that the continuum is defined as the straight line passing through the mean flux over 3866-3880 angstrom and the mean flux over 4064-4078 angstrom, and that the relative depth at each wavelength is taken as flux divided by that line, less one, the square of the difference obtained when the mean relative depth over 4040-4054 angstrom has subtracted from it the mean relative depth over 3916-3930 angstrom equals 0.10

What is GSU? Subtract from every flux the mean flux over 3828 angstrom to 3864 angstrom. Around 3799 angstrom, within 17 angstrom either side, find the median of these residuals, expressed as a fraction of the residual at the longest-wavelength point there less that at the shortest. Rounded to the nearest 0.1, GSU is 2.6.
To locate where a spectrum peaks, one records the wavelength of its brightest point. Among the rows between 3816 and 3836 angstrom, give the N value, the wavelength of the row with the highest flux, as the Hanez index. 3835.0 angstrom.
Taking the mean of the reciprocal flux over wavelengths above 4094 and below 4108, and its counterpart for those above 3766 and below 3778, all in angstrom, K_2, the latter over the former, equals 1.8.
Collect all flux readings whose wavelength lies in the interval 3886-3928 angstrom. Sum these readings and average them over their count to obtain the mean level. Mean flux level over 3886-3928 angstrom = 82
